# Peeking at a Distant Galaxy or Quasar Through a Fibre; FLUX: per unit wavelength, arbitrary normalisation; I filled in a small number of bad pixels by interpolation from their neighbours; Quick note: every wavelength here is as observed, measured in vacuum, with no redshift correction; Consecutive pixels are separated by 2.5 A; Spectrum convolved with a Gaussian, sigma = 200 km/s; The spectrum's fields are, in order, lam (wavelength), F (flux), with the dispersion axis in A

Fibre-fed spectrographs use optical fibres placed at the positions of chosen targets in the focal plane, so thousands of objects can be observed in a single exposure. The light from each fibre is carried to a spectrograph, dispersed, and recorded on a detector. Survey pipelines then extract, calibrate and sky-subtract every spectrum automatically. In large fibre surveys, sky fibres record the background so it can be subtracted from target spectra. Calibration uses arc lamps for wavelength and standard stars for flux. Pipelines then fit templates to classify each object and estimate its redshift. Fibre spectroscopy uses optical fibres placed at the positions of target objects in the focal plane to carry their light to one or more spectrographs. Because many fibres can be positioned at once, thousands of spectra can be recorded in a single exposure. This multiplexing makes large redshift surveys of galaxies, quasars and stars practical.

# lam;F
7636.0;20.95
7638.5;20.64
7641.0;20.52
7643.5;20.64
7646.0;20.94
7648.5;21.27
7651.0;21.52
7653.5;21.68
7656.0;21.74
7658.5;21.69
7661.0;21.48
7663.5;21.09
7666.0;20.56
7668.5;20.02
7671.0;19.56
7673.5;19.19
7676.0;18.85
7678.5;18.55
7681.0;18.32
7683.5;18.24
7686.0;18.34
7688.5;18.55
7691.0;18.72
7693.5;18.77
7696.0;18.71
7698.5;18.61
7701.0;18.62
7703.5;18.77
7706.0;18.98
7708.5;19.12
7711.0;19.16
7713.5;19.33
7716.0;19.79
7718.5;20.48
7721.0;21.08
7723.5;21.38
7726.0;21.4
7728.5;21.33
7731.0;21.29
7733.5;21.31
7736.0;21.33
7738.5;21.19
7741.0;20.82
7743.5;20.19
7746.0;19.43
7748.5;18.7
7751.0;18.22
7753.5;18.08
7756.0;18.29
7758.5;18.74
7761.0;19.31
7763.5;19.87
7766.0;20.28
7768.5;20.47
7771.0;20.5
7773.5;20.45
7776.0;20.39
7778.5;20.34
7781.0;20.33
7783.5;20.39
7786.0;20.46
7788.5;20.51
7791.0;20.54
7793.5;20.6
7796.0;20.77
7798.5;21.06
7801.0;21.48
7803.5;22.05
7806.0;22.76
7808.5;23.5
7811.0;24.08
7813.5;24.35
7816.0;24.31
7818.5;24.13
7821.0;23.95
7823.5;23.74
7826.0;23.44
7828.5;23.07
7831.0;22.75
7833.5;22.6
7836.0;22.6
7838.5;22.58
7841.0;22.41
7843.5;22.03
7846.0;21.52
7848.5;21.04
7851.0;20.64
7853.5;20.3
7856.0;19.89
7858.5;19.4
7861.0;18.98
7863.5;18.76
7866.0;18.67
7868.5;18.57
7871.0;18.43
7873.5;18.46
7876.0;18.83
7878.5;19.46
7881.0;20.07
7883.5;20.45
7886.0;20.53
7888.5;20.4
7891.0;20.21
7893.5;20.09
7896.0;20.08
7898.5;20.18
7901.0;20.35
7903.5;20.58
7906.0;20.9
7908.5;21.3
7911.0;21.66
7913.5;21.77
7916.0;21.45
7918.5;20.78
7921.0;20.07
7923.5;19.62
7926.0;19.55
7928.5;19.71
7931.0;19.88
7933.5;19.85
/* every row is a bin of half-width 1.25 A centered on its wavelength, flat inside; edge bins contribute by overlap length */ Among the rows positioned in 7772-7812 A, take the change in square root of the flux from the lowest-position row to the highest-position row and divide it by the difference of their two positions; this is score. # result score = 0.010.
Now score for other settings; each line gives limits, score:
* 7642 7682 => -0.007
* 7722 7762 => -0.006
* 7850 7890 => -0.001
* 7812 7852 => -0.010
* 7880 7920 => 0.002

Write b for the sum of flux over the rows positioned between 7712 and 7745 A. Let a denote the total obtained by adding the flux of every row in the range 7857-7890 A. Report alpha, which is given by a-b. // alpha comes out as -20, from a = 251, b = 271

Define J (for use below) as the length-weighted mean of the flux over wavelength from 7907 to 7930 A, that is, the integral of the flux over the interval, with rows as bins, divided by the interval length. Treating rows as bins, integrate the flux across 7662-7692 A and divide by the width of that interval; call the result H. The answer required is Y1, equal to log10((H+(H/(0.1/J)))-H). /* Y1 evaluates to 3.60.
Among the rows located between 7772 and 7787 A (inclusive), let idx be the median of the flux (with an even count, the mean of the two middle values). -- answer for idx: 20.4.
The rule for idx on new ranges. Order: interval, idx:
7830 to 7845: 22.6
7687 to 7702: 18.7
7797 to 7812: 22.4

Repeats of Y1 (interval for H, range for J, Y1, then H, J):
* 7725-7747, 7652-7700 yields 3.61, 20.9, 19.6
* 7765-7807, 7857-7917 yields 3.62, 20.8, 20.0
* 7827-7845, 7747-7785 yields 3.65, 22.6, 19.6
